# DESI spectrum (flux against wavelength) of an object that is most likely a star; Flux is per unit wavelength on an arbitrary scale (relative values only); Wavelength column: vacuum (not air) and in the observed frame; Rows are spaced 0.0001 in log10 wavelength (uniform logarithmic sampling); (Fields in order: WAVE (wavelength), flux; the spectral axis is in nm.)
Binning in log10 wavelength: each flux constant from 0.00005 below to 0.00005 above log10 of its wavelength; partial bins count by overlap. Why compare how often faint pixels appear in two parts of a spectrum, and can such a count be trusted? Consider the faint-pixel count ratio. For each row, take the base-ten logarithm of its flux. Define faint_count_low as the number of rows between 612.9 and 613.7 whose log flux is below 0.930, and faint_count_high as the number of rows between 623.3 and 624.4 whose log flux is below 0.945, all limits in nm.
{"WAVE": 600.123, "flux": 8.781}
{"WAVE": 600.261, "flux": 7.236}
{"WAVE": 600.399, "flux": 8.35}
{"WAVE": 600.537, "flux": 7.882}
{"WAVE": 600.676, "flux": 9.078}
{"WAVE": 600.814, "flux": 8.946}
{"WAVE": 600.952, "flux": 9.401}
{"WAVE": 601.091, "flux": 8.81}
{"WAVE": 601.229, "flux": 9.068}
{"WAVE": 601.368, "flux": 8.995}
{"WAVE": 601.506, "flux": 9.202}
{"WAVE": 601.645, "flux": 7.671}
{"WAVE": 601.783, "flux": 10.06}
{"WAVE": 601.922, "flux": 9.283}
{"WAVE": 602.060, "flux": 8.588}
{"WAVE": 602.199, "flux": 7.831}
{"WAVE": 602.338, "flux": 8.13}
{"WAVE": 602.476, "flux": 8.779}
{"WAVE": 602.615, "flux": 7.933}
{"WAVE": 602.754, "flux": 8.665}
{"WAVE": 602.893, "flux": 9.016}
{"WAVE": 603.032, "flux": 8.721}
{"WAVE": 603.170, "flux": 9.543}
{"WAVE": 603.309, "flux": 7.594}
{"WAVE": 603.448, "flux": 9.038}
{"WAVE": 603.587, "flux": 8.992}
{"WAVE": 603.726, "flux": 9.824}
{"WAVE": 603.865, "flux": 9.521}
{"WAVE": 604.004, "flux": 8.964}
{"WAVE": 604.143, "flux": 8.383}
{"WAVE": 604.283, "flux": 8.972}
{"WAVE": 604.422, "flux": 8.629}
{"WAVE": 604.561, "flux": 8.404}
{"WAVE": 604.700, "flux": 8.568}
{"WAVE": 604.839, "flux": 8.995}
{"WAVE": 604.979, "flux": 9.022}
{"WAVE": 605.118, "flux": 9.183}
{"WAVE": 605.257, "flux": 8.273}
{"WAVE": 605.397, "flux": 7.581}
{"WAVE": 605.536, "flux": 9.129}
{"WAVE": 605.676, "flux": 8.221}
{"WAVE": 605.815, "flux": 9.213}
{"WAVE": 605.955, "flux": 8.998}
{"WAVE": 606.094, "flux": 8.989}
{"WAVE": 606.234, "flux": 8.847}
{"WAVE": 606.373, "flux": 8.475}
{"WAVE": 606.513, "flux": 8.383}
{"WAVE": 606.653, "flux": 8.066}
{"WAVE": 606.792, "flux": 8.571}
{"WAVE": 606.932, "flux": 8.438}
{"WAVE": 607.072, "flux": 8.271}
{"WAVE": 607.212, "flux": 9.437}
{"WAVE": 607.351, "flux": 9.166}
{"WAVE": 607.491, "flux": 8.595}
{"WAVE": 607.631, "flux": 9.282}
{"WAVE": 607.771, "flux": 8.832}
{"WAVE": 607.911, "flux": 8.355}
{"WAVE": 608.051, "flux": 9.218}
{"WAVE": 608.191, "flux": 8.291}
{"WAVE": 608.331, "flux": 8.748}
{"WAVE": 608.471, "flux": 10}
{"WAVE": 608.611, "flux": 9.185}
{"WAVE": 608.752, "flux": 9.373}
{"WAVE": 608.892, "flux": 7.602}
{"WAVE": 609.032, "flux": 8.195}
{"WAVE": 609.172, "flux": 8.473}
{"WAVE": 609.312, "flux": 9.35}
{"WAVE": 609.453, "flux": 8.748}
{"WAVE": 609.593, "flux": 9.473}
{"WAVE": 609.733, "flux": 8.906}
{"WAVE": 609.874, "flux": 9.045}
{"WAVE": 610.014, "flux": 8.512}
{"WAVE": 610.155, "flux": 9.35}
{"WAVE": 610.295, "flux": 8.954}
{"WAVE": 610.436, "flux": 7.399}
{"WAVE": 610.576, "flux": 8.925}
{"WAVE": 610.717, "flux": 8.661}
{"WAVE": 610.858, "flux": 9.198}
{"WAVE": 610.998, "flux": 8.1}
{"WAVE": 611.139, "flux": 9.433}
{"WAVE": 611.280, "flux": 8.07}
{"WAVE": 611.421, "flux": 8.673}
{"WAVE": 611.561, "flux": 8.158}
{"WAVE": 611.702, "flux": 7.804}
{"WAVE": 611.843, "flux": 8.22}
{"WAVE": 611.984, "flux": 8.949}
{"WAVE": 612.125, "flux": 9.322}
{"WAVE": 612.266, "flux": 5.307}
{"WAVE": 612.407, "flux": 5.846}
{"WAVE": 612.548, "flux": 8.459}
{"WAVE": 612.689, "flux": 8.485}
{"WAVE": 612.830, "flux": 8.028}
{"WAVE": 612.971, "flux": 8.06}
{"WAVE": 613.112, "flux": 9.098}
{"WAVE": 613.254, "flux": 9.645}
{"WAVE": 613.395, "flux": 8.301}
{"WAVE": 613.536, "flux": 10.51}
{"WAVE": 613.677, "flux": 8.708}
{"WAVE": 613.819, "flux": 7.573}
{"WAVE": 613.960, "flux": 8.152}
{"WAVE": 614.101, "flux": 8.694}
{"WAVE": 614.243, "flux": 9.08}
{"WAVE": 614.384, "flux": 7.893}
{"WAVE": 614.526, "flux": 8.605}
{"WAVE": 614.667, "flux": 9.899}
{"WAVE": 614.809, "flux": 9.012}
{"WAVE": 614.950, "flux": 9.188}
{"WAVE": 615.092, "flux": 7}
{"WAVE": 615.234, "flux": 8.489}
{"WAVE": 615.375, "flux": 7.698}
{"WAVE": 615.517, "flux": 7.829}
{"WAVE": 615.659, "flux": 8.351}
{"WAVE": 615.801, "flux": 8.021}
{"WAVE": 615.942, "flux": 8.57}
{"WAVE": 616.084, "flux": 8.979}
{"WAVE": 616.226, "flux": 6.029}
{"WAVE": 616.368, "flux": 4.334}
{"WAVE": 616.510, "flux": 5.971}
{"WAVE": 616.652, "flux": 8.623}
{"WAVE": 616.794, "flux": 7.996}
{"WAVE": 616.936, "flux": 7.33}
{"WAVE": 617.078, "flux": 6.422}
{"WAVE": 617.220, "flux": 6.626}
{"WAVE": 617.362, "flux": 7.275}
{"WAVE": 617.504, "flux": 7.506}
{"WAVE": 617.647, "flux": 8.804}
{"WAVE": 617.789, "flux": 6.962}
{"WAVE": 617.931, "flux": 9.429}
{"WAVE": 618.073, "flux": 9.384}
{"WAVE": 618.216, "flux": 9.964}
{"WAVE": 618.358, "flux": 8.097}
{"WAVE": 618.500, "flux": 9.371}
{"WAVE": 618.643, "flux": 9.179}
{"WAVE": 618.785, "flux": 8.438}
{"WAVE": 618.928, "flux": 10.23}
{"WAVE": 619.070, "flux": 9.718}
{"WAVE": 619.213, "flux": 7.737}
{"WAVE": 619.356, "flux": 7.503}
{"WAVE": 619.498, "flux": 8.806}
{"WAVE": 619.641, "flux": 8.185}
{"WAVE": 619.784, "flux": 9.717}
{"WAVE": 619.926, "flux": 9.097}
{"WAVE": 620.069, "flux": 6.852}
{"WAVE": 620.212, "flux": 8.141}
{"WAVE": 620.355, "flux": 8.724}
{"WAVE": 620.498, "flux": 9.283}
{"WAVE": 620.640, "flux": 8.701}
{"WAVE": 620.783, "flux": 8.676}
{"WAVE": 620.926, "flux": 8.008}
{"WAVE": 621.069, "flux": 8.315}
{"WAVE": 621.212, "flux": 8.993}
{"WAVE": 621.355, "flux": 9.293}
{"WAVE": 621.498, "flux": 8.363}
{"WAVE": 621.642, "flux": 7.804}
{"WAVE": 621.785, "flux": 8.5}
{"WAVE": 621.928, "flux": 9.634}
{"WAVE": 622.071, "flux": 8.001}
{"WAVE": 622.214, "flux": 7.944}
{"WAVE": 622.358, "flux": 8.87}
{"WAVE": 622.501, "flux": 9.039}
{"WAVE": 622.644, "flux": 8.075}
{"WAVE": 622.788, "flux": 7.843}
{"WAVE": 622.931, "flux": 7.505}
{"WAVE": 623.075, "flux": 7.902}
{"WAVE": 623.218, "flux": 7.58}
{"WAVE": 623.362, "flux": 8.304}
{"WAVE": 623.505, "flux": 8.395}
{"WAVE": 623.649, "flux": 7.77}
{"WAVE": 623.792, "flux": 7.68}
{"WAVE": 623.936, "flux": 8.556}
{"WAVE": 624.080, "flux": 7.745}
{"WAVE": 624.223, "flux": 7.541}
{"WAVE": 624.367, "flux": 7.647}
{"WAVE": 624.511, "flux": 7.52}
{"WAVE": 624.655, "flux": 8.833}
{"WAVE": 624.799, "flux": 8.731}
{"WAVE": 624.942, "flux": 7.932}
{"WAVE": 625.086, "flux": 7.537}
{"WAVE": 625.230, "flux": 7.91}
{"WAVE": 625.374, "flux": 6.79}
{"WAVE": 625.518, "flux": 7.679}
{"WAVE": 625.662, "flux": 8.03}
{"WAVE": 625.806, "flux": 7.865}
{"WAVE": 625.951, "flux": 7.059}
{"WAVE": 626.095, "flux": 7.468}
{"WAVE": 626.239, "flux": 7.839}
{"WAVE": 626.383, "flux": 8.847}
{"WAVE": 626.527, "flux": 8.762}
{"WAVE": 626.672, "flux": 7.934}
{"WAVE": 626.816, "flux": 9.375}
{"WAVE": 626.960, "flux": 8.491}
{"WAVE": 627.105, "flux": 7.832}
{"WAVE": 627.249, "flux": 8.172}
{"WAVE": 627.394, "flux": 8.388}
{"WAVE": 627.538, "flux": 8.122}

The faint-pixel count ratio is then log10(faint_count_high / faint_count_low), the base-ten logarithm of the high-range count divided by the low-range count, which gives 0.60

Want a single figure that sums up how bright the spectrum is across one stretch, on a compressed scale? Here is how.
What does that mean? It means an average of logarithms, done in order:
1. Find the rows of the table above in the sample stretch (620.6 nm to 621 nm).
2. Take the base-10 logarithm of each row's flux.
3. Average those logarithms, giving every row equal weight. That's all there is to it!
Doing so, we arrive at 0.93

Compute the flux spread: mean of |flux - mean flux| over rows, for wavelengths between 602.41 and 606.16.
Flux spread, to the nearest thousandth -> 0.418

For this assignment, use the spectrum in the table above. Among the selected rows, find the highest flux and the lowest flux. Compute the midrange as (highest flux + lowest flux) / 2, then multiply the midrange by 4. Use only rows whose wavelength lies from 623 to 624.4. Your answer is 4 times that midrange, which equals 32.2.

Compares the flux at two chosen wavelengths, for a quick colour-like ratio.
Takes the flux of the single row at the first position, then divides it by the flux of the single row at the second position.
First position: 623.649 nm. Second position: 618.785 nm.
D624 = 0.92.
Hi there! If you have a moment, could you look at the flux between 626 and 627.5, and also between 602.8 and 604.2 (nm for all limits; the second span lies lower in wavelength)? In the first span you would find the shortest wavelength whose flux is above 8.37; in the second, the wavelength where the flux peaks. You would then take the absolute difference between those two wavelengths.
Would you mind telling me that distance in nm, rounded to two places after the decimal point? 22.66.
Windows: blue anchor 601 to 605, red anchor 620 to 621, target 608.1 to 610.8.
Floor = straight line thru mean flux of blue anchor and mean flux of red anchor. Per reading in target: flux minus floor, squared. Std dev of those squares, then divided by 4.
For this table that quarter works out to 0.13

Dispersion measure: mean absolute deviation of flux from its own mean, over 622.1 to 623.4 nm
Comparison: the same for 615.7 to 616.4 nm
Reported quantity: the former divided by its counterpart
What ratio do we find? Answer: 0.26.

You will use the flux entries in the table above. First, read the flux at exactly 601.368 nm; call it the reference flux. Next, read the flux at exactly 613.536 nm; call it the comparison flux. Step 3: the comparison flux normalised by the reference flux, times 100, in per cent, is 117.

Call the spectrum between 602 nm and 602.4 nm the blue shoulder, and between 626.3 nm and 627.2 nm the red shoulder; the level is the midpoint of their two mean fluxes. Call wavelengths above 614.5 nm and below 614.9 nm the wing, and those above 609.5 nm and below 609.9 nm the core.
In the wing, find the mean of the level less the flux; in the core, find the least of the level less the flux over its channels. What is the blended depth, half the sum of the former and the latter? -1.0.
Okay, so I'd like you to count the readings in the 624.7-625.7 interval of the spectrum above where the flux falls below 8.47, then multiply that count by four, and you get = 24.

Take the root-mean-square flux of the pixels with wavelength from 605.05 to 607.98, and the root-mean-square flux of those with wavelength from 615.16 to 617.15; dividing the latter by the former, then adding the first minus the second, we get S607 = 2.0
